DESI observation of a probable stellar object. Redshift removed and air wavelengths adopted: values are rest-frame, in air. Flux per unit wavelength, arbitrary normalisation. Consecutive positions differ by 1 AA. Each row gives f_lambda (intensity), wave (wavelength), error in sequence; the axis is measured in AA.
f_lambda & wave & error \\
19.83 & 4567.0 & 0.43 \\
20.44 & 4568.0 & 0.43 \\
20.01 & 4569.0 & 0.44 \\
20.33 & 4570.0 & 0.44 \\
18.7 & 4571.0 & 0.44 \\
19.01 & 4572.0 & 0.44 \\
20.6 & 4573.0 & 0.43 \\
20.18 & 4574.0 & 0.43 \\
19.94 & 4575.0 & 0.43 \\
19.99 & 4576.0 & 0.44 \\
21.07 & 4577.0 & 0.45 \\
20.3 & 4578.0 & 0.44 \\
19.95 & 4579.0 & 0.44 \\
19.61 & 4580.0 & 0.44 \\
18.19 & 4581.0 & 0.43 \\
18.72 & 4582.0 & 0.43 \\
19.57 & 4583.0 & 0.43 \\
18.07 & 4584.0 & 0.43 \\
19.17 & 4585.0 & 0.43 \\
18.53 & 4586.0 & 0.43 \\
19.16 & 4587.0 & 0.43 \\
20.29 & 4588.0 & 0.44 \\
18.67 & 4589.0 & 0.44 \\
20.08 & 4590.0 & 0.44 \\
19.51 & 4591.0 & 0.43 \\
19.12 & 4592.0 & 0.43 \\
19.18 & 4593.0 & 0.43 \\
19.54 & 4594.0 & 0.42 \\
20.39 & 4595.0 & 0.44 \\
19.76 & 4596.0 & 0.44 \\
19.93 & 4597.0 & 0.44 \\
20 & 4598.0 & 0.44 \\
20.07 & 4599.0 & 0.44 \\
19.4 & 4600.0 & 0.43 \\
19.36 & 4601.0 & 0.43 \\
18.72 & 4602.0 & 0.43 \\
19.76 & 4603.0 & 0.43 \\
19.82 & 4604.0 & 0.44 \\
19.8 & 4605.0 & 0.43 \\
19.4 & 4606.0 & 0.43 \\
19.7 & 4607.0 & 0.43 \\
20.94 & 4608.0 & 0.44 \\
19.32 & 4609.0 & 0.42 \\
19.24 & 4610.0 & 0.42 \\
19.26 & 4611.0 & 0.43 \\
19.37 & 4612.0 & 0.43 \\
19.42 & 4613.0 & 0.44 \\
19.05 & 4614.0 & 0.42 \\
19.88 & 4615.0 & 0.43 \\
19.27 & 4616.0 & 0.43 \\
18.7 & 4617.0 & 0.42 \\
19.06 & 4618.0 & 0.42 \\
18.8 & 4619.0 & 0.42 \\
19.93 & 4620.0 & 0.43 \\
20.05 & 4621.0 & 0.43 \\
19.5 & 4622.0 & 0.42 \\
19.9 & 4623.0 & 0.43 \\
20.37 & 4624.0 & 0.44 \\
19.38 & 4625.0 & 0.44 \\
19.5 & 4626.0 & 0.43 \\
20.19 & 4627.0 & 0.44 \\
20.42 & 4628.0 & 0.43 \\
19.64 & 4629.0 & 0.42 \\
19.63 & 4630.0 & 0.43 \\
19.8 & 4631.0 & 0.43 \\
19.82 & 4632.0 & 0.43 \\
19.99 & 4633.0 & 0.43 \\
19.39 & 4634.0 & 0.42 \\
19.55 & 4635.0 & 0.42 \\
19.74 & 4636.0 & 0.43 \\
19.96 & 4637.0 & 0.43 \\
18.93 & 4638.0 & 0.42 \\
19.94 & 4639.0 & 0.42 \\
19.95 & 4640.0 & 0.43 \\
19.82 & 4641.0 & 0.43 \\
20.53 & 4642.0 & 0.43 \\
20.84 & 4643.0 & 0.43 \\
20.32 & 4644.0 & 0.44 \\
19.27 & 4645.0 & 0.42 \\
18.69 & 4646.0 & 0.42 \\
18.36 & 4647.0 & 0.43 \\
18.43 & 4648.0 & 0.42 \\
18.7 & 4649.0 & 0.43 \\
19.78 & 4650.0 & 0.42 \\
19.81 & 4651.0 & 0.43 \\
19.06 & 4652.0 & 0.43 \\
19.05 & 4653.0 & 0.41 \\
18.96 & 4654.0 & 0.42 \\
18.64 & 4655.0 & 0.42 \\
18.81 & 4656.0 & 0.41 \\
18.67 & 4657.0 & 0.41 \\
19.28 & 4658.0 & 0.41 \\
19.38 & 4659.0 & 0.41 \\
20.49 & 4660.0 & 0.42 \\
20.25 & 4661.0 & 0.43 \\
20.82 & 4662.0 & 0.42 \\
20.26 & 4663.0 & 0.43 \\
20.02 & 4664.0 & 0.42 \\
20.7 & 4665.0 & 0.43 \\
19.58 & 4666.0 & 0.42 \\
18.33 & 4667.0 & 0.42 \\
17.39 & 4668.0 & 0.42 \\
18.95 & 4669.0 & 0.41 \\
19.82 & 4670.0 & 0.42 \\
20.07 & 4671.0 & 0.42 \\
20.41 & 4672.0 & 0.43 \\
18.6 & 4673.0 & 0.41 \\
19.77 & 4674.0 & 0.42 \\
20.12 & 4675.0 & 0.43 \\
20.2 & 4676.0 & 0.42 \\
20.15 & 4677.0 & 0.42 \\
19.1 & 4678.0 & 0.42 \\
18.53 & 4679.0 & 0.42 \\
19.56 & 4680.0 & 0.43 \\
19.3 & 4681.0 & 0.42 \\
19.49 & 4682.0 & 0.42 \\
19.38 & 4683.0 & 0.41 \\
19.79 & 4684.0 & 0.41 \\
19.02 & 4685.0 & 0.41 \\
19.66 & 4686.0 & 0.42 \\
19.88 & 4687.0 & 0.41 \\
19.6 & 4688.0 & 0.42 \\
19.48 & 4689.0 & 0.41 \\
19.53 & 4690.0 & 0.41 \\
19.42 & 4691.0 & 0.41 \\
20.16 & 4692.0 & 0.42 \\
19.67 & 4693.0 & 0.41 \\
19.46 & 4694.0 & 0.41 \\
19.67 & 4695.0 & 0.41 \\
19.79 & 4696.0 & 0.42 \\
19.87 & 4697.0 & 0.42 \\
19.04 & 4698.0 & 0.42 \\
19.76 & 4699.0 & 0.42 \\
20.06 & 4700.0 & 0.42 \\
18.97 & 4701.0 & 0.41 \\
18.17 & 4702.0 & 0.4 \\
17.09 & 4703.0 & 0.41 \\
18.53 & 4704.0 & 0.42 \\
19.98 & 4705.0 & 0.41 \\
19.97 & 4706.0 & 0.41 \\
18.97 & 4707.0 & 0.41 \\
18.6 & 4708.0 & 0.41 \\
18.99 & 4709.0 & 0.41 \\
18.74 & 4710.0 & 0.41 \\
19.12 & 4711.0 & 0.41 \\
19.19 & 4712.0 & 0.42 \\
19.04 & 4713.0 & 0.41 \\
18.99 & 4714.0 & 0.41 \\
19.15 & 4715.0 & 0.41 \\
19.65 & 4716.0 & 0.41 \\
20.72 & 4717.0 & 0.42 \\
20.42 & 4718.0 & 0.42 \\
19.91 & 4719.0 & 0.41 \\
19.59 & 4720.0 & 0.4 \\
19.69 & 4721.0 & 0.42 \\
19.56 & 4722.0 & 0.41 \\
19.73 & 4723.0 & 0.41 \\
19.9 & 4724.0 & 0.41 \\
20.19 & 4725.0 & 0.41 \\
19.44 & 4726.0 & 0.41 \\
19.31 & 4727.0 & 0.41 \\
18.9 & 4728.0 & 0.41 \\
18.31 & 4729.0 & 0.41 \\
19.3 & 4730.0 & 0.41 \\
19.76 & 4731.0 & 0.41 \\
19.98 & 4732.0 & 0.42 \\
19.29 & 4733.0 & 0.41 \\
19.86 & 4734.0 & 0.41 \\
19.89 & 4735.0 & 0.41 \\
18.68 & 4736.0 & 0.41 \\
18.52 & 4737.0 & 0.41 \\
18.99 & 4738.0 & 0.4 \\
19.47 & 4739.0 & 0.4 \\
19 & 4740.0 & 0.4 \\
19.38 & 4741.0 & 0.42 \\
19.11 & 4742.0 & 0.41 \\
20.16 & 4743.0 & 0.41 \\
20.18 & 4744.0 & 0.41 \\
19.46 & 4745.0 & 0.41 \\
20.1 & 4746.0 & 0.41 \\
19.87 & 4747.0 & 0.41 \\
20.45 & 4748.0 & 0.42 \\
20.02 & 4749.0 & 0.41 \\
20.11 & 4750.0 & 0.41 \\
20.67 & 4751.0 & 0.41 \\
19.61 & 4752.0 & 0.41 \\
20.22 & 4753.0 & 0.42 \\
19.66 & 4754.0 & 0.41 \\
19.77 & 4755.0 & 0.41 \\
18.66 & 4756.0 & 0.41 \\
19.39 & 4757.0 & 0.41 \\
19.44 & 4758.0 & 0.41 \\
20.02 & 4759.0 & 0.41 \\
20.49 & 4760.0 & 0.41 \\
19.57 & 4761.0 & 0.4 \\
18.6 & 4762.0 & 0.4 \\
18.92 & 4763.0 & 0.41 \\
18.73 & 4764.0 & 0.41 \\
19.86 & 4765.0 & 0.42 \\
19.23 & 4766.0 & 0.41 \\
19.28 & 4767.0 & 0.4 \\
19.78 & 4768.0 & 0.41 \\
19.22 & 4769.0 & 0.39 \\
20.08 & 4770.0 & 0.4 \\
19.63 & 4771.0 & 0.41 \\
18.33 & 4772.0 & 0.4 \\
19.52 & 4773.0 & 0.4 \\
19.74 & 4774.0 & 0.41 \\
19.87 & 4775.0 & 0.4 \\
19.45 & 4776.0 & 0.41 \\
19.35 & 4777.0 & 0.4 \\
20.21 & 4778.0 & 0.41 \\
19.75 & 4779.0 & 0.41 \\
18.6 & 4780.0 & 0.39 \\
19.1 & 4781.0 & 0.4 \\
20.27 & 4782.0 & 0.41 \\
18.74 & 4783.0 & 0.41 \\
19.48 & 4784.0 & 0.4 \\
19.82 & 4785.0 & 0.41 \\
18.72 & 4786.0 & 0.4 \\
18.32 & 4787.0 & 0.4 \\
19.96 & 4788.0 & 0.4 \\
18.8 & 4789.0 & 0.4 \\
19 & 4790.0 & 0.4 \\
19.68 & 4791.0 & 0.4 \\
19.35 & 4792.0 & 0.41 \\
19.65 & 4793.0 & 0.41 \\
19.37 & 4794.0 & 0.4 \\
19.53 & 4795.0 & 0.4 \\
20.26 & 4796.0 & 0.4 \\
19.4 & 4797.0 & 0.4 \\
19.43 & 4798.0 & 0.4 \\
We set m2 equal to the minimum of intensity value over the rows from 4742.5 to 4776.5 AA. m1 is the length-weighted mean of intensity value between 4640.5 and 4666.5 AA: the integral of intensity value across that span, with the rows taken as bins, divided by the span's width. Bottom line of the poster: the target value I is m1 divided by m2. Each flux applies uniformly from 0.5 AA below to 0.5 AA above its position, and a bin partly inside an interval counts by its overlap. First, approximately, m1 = 19.6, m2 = 18.33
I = 1.07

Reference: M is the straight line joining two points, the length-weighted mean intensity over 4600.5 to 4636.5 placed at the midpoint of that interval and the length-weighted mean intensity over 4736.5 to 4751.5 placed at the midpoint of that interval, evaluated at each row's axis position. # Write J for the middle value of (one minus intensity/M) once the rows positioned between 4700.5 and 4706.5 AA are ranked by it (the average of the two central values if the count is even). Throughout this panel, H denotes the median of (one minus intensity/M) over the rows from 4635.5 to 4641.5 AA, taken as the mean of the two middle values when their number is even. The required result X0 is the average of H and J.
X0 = 0.017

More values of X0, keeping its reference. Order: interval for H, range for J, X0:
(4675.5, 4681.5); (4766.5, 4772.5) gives 0.012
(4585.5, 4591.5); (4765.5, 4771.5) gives 0.013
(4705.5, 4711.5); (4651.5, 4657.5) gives 0.037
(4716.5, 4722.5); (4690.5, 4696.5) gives -0.003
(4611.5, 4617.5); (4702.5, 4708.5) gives 0.030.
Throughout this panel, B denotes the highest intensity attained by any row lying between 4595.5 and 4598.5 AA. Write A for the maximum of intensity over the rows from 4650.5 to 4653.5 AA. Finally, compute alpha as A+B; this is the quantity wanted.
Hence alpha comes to 39.8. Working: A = 19.81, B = 20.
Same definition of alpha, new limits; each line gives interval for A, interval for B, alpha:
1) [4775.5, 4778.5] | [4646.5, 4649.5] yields 38.9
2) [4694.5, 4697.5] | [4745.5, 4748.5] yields 40.3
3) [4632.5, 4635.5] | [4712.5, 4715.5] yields 39.1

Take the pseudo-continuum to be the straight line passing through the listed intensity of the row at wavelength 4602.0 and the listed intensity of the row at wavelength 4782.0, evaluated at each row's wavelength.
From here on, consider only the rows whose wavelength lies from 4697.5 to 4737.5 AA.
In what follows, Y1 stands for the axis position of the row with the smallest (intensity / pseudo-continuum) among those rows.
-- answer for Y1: 4703.0 AA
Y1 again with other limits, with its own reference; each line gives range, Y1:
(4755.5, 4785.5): 4772.0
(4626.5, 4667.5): 4667.0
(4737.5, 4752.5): 4740.0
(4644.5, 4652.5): 4647.0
